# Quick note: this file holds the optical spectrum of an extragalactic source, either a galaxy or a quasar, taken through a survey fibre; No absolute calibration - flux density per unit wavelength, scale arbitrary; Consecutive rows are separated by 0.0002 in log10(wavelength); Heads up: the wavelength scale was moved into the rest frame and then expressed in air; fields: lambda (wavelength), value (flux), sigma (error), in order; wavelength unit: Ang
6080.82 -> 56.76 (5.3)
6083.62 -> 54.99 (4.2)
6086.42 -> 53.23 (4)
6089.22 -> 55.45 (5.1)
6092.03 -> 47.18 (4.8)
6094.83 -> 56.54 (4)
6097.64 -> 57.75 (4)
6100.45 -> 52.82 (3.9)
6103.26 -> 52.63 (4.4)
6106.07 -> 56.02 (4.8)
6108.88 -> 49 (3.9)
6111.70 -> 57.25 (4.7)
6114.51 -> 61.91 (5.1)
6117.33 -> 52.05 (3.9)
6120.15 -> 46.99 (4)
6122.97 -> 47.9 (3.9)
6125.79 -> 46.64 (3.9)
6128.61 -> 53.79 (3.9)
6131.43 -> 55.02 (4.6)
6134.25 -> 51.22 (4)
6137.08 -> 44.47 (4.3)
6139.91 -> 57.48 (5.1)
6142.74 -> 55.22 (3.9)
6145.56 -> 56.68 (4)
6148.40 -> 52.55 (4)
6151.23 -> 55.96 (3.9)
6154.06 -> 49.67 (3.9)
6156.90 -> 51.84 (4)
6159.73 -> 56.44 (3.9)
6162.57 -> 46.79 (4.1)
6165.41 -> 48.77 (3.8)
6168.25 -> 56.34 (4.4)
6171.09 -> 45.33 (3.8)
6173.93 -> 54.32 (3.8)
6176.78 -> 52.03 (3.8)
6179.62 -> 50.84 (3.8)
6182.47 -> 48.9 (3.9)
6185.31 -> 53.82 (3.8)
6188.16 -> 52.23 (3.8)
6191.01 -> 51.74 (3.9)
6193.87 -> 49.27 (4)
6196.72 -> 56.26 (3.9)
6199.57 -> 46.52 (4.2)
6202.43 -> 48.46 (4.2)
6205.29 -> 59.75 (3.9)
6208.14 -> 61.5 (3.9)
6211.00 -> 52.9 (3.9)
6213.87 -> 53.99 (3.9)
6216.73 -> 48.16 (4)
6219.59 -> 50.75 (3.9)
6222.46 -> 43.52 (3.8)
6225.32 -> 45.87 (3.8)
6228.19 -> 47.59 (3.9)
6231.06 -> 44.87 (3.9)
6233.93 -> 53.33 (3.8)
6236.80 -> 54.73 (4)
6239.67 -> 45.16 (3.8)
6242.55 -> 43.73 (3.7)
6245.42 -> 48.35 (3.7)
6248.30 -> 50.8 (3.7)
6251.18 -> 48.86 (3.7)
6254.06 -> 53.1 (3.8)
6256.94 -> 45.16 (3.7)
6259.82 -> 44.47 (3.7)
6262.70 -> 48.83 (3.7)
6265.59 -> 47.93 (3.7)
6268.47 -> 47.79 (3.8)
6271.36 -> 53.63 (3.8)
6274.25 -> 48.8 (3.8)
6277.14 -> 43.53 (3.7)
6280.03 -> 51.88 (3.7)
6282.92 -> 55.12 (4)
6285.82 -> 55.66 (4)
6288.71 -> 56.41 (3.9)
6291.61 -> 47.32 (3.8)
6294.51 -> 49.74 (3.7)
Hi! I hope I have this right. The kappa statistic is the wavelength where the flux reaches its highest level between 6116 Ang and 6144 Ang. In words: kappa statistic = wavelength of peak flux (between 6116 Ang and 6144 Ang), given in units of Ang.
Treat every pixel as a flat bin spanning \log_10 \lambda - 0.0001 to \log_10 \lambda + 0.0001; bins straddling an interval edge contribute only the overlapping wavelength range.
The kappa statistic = 6139.91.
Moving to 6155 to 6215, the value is 6208.14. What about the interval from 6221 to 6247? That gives 6236.80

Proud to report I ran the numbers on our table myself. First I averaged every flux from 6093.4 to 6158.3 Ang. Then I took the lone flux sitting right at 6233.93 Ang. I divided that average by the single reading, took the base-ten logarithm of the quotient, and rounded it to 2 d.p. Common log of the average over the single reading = 0.00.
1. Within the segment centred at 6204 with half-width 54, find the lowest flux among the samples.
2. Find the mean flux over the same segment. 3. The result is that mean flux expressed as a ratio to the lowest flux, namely 1.17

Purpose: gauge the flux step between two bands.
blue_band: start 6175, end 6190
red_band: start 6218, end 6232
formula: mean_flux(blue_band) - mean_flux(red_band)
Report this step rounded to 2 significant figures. 5.0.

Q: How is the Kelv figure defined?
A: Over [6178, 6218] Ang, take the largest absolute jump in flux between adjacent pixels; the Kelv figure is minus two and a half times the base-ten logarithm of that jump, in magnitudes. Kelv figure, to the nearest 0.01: -2.63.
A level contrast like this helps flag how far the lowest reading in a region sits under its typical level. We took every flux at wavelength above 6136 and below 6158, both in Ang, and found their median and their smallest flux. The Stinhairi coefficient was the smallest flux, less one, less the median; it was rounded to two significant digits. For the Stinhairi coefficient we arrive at -10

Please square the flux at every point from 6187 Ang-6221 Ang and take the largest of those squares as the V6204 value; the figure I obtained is 3782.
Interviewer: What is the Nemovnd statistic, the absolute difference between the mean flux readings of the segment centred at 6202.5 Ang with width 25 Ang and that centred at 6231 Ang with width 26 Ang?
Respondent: 5.6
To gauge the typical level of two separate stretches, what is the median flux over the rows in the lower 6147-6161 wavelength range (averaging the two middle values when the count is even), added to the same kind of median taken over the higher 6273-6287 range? 104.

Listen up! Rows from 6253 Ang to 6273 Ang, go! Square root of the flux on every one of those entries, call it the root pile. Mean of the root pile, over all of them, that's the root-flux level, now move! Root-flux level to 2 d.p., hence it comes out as 6.97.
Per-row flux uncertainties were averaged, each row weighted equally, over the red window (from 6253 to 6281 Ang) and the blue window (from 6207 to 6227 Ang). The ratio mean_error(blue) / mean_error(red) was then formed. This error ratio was 1.04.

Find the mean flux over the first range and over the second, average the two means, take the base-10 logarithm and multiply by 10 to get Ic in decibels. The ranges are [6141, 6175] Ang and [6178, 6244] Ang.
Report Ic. 17.1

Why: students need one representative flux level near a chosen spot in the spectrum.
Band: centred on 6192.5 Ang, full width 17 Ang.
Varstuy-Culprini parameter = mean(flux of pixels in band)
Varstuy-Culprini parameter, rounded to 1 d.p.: 51.6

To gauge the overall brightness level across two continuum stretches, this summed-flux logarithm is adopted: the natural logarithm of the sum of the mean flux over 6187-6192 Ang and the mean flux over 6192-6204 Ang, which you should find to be 4.63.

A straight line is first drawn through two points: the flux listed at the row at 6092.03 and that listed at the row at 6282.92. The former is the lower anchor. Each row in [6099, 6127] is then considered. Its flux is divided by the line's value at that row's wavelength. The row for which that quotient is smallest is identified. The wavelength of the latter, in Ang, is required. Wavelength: 6125.79 Ang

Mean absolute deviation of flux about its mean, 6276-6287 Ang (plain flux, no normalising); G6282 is 4.0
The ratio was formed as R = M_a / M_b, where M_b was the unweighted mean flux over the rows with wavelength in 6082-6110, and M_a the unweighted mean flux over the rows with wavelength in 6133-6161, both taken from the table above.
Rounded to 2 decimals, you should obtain 0.99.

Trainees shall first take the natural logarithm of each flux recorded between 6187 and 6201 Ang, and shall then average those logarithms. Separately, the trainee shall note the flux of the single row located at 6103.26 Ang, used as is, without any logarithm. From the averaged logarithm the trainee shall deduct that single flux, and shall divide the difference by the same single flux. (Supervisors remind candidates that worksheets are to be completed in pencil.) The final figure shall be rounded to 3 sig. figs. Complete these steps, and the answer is -0.925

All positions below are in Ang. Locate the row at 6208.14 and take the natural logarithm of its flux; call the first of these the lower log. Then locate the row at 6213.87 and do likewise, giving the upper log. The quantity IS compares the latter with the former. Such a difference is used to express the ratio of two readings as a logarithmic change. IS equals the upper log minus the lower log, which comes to -0.13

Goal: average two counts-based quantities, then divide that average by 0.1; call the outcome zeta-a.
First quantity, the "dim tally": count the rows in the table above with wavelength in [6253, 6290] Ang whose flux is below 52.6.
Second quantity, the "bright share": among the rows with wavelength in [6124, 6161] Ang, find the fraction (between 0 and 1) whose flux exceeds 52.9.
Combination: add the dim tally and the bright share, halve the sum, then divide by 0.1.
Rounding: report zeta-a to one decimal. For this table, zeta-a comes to 42.7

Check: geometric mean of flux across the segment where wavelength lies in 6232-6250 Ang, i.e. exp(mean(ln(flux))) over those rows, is 49.2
